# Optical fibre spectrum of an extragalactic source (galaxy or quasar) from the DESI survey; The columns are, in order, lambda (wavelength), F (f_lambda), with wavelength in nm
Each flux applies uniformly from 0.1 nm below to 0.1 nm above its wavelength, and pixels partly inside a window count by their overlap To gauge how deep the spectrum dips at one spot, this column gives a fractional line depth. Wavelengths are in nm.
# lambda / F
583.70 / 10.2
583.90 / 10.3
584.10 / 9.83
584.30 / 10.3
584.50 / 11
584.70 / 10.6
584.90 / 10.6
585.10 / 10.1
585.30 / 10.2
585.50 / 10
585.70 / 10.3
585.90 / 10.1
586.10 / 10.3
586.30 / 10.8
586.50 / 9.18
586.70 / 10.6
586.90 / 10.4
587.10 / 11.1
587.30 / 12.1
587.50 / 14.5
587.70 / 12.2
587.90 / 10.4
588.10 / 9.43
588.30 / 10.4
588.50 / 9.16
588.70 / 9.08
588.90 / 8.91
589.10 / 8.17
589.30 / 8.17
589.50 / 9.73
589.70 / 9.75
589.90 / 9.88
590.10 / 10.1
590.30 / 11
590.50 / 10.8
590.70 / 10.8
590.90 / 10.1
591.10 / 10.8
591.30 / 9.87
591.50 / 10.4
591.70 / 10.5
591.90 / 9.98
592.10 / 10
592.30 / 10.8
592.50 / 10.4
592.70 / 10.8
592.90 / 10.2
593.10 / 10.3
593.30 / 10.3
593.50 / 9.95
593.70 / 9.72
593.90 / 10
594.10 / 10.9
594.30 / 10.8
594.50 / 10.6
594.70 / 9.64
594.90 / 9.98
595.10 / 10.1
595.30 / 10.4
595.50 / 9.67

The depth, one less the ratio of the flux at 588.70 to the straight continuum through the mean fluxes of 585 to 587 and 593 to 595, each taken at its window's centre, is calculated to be 0.11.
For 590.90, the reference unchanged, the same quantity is 0.01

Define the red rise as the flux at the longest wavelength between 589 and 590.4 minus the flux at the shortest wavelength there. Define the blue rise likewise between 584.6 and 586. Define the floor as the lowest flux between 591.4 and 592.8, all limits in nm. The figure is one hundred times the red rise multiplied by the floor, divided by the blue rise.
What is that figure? -5649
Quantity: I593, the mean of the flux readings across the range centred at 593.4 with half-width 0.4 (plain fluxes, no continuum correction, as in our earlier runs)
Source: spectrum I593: 10.1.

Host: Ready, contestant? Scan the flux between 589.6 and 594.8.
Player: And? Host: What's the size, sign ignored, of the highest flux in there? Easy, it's 11.0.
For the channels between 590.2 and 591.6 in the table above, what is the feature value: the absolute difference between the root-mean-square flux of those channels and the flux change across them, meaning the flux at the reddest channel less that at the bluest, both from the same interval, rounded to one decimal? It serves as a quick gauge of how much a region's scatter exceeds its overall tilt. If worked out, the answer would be 11.1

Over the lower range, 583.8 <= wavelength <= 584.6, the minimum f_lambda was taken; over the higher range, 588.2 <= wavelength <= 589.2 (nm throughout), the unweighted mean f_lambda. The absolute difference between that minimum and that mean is 0.69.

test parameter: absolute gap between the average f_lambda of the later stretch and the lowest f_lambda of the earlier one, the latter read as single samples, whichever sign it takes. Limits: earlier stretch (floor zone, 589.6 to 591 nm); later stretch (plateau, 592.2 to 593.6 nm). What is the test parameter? 0.64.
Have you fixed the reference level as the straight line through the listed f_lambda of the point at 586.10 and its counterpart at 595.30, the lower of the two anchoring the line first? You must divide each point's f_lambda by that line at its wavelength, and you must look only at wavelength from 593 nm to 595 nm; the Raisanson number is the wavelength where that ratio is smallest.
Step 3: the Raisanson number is 594.70 nm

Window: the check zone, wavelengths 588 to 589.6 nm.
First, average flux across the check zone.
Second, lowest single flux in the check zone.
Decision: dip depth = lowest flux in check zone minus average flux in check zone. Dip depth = -1.0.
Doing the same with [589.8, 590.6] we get -0.6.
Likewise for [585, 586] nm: -0.1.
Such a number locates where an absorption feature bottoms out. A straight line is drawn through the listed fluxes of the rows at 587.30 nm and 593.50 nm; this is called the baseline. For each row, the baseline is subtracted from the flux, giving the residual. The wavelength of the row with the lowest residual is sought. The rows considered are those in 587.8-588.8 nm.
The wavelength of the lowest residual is 588.70 nm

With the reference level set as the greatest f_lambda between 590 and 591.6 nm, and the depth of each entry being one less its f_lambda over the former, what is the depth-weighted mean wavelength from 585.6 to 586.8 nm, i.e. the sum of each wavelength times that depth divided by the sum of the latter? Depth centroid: 586.22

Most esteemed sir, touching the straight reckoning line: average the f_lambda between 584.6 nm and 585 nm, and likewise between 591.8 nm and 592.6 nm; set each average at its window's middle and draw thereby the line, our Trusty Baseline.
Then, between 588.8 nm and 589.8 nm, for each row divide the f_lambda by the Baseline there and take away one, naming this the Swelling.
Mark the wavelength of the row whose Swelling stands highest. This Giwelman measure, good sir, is 589.70 nm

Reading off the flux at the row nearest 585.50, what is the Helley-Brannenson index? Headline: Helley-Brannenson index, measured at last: 10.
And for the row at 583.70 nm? 10.2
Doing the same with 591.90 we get 9.98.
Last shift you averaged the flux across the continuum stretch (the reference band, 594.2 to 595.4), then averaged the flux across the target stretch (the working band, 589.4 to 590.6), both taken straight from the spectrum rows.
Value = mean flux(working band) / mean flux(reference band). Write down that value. 1.00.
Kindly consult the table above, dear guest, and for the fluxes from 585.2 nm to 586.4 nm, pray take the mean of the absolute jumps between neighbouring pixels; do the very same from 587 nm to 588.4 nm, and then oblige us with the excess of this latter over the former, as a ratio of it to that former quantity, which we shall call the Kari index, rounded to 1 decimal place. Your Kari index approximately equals 4.6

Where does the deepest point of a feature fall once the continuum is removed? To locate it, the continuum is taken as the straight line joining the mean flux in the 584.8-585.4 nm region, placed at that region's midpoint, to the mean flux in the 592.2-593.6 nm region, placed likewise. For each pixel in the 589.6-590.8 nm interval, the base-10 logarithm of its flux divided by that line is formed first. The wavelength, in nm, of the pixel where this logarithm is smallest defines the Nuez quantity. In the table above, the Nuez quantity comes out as 589.70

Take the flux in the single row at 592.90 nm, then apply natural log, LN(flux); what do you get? 2.32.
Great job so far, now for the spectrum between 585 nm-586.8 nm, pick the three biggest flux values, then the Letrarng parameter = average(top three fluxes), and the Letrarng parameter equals 10.6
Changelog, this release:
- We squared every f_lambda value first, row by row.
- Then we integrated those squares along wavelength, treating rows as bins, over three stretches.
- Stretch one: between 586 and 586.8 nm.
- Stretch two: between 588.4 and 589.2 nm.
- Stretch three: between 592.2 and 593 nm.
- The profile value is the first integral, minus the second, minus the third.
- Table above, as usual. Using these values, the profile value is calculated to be -68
